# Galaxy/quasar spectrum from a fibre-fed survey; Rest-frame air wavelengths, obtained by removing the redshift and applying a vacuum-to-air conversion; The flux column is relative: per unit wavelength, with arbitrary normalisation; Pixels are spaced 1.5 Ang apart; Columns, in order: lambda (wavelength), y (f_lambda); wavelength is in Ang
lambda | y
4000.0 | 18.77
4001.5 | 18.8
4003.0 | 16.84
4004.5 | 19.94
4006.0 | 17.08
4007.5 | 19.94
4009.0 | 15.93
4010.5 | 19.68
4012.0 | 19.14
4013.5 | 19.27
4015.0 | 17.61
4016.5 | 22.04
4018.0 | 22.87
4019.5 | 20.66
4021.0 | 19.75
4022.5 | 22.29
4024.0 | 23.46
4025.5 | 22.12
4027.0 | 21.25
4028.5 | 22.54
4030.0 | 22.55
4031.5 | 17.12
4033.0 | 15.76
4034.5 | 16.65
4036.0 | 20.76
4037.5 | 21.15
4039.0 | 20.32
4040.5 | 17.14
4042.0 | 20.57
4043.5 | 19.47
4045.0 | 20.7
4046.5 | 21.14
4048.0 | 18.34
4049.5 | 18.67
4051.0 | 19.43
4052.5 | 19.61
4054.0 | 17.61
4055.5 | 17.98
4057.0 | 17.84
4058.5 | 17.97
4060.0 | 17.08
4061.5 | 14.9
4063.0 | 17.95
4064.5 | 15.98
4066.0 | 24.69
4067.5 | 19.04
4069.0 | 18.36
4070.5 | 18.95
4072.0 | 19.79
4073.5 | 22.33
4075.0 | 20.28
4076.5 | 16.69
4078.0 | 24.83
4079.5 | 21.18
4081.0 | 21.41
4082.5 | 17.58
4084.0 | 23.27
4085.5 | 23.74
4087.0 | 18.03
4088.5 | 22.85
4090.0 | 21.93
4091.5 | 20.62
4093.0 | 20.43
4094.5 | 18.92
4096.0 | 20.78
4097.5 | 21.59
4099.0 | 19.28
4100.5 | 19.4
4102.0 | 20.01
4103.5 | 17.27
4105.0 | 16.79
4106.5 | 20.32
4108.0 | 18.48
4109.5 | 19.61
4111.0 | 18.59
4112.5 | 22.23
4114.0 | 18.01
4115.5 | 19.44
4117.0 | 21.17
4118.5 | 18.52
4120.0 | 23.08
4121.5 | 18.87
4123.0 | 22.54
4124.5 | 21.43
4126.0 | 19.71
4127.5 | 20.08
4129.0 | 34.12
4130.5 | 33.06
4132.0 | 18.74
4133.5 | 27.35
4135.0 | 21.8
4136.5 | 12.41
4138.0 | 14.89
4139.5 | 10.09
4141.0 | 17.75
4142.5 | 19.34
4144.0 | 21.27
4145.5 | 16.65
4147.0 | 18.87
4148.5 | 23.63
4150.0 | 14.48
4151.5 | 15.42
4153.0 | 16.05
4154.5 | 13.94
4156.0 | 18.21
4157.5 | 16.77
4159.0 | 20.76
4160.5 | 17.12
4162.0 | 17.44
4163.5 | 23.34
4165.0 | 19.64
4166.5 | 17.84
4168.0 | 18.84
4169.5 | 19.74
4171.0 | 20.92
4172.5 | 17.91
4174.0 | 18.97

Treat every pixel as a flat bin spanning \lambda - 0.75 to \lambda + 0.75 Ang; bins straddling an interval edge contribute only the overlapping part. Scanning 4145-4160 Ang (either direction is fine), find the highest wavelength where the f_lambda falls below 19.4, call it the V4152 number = 4157.5 Ang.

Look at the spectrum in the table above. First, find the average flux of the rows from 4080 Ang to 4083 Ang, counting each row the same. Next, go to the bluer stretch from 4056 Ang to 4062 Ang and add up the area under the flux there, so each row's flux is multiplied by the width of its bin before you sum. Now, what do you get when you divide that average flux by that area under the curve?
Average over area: 0.19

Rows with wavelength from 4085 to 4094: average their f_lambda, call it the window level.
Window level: 21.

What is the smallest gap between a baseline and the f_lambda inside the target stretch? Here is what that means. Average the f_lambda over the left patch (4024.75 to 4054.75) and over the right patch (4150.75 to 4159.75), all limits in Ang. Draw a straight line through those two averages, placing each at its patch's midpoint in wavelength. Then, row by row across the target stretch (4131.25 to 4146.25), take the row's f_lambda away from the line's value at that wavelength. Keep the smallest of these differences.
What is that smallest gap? -10.0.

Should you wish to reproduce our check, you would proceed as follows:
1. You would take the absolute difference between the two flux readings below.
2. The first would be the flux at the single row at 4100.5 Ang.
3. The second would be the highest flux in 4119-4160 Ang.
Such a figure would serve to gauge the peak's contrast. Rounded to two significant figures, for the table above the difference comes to 15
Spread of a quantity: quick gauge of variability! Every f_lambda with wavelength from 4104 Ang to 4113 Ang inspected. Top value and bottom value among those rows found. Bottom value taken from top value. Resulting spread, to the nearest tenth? 5.4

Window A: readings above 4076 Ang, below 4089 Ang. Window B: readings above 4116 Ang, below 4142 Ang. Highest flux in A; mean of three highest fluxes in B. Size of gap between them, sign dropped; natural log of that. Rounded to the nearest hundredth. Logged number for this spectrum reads 1.90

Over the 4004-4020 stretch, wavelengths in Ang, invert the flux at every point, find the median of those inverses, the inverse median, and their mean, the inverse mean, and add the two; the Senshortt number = 0.103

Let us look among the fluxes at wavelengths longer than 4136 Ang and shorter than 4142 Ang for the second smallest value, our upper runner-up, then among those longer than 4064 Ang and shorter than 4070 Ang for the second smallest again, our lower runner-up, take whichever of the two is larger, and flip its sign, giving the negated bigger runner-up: -18.4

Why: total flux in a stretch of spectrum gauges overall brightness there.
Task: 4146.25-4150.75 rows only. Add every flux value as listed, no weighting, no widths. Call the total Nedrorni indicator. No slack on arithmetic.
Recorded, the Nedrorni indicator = 57.0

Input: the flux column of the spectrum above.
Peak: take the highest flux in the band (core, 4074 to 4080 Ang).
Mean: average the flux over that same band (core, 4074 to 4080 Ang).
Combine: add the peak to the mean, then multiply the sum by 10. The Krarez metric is 456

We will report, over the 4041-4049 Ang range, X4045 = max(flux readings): 21.14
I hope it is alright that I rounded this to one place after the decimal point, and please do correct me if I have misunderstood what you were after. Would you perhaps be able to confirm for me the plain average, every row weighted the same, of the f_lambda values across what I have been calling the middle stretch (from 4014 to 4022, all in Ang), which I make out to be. 20.6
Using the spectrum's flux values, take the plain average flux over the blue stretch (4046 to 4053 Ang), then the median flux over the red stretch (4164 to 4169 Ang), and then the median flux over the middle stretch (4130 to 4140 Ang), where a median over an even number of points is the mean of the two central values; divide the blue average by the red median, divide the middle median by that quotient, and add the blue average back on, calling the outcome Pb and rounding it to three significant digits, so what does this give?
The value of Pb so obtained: 37.6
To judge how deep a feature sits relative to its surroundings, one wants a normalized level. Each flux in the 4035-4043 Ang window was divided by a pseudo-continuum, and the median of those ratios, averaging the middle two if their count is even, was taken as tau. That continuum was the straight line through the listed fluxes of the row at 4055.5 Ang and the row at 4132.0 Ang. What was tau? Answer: 1.15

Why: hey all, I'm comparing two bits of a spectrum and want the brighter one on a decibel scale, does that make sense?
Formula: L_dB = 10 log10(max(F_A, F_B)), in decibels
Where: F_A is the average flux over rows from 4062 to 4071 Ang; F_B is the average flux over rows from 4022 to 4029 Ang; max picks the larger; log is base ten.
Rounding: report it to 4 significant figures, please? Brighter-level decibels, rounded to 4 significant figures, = 13.49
